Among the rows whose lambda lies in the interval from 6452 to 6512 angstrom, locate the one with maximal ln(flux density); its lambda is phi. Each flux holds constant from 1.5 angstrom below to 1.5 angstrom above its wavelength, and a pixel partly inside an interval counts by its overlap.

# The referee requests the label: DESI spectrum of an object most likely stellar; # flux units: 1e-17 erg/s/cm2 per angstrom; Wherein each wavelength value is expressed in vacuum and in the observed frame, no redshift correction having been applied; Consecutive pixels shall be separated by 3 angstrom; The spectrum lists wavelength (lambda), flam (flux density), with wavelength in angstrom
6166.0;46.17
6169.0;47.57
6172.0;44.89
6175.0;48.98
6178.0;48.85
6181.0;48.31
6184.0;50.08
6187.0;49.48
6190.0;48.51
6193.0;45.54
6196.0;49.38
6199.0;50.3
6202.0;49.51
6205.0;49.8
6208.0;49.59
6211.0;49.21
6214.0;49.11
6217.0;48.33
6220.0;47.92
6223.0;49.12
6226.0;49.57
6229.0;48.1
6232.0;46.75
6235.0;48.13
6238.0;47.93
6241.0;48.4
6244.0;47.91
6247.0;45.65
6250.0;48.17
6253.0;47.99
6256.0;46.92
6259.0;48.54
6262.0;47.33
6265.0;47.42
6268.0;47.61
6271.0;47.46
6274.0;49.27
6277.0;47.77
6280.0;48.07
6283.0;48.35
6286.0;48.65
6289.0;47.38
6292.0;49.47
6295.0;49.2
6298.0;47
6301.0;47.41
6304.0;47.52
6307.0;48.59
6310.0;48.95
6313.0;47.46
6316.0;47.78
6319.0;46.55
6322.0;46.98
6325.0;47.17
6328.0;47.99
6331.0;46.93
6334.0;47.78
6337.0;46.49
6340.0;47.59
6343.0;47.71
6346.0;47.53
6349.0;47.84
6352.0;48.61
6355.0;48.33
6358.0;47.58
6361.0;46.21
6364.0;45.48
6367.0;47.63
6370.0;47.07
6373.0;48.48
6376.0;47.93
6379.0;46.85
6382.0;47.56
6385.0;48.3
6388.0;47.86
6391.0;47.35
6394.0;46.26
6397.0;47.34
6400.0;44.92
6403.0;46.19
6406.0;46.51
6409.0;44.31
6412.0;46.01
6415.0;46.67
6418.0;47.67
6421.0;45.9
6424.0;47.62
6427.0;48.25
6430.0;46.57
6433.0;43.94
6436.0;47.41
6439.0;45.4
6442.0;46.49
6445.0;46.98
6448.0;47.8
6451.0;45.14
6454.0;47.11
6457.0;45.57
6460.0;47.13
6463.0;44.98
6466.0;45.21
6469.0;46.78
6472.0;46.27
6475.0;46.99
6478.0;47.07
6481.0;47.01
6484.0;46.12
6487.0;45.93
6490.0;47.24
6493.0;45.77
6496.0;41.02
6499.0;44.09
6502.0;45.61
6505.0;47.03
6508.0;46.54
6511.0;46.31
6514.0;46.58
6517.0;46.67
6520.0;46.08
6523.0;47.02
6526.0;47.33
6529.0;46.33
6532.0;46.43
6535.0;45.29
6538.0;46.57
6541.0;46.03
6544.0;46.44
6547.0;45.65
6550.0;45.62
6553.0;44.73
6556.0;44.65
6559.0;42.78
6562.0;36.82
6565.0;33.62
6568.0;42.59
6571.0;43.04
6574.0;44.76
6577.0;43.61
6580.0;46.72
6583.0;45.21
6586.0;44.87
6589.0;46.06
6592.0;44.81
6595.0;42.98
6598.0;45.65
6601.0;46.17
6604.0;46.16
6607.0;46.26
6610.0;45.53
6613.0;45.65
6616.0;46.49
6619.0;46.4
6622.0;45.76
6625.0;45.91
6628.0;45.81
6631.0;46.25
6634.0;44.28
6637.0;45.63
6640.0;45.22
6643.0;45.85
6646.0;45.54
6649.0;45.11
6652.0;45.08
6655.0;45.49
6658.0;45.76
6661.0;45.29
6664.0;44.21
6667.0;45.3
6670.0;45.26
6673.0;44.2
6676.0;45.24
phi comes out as 6490.0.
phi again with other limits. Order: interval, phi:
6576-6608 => 6580.0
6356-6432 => 6373.0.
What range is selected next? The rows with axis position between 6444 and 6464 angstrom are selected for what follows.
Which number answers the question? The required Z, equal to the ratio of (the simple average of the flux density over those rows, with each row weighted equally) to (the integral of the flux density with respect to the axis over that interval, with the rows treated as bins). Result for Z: 0.050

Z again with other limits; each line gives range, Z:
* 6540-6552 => 0.083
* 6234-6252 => 0.056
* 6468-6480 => 0.083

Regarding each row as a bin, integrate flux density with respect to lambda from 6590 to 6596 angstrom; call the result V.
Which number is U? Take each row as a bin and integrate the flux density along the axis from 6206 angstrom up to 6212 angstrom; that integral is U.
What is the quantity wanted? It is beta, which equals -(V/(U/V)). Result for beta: -237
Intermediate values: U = 297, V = 265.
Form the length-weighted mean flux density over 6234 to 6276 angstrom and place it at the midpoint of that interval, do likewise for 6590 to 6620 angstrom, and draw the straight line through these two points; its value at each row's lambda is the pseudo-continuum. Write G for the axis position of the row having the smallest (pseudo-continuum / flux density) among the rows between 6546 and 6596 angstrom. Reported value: 6580.0 angstrom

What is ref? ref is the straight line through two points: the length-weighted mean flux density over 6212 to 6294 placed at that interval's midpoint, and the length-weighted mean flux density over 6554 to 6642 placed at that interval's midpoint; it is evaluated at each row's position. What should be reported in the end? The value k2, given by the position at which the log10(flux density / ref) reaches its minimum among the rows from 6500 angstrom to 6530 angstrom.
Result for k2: 6502.0 angstrom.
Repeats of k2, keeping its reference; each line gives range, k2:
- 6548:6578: 6565.0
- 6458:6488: 6463.0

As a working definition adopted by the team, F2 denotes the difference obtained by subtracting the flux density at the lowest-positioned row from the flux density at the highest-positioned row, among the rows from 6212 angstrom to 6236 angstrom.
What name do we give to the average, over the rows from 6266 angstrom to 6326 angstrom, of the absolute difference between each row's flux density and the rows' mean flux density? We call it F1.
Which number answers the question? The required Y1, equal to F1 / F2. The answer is -0.7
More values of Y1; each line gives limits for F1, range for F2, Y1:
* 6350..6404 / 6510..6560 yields -0.2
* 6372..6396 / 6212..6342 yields -0.4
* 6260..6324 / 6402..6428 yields 0.3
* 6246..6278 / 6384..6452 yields -0.2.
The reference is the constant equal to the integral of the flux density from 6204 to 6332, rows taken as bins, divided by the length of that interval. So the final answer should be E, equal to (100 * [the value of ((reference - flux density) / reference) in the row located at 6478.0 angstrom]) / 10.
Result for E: 0.20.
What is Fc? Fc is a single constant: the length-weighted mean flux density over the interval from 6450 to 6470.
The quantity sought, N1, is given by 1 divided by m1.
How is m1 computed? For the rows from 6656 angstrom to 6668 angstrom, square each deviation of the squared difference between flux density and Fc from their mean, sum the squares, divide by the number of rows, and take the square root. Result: 0.8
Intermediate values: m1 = 1.2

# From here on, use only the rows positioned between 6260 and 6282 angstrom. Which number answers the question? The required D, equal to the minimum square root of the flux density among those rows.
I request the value 6.88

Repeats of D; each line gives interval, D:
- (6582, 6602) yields 6.56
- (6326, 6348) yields 6.82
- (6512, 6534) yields 6.79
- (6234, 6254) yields 6.76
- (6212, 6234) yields 6.84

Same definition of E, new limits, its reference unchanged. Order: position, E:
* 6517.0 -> 0.28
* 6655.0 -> 0.53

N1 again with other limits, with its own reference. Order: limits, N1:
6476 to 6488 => 1.8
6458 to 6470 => 3.5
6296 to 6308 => 0.5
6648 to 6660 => 3.0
